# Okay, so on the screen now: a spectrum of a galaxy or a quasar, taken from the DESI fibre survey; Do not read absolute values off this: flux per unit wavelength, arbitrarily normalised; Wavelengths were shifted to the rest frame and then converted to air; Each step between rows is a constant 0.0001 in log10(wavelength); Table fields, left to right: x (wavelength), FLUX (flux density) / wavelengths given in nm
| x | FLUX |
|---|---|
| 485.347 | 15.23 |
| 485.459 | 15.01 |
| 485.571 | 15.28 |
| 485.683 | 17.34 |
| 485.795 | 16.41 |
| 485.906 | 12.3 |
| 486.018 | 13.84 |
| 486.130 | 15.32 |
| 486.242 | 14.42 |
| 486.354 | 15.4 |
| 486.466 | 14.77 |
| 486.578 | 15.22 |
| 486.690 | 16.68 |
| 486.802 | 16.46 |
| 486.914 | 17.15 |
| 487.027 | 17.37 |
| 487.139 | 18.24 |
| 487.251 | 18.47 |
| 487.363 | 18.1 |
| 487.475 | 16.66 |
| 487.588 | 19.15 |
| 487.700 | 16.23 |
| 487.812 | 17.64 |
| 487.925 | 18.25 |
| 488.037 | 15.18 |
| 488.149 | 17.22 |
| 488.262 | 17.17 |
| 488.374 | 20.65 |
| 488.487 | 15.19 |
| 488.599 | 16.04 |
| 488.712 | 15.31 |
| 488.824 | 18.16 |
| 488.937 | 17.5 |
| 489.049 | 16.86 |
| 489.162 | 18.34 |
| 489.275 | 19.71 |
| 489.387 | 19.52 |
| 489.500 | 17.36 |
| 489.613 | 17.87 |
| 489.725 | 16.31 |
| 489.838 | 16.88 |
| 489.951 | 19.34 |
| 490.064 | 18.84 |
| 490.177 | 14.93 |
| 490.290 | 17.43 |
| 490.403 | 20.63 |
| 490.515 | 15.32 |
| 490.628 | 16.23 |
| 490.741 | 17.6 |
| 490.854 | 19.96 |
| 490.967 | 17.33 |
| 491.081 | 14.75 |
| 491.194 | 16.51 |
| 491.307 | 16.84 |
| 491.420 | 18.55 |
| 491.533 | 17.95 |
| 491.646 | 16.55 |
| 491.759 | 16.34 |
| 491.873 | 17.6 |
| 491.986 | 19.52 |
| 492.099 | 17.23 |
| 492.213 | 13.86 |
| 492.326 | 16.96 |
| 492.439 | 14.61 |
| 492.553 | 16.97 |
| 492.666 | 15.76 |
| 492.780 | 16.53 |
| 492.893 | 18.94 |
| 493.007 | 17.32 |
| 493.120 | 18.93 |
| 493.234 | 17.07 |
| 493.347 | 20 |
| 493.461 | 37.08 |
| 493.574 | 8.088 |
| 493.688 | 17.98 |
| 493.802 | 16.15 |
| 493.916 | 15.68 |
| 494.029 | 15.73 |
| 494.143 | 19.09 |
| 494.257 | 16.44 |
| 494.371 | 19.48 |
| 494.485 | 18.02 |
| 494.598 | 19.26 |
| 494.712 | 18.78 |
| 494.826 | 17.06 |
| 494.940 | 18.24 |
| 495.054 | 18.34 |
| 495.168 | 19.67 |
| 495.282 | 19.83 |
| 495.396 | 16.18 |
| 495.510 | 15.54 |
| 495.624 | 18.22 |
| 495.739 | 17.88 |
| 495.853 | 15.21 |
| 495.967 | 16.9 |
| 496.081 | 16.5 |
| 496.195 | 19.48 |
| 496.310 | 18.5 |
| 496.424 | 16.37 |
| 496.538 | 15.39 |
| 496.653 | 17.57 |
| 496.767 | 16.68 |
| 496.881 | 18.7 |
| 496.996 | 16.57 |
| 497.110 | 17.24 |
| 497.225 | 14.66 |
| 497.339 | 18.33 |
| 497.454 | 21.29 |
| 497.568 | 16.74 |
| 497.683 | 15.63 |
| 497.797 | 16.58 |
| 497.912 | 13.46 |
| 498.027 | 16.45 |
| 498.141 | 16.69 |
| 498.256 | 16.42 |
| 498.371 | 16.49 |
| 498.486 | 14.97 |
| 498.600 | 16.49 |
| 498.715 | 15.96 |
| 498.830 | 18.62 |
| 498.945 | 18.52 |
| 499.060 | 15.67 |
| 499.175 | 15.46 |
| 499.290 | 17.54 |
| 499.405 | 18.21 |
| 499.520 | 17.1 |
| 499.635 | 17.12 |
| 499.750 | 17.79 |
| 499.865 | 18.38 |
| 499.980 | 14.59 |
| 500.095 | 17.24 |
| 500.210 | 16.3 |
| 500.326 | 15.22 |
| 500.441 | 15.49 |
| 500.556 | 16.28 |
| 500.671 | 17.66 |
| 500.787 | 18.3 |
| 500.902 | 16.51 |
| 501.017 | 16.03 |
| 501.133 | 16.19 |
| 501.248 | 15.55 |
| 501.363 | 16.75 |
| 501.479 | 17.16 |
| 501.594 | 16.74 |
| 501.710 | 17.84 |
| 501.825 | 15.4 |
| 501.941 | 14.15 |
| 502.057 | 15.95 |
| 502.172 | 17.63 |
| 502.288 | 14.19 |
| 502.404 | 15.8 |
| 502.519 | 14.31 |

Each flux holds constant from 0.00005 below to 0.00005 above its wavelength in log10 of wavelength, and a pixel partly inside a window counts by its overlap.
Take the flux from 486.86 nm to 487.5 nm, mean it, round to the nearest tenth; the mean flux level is 17.7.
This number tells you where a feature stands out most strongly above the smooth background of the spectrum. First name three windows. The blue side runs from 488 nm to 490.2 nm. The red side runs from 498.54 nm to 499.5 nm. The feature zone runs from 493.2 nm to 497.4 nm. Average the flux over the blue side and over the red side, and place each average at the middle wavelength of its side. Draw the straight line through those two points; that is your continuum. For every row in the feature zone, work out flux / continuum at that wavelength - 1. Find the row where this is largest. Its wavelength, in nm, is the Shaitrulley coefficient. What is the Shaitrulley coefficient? 493.461 nm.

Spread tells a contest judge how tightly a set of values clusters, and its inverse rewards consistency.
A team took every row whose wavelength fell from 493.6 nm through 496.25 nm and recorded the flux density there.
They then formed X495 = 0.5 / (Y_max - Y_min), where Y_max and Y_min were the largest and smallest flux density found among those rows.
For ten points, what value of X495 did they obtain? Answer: 0.11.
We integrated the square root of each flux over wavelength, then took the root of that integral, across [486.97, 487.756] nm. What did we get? 1.819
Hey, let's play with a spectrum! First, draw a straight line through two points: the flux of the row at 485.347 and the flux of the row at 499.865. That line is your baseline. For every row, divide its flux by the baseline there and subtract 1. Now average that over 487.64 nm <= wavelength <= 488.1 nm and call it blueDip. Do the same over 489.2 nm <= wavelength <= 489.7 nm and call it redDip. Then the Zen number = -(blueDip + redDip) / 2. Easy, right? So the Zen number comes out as -0.11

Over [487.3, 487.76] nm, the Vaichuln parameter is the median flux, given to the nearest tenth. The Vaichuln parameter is 17.4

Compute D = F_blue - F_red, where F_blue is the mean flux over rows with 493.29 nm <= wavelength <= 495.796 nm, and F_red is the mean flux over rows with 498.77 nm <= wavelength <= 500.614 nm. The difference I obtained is 1.5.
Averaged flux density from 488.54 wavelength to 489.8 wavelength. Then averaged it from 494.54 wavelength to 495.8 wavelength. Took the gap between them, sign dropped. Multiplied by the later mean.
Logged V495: 10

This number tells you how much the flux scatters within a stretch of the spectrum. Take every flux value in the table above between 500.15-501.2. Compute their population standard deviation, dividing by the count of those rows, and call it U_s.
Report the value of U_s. 0.92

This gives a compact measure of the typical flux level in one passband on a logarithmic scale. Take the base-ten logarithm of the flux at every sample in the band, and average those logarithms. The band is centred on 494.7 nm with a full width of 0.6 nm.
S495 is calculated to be 1.26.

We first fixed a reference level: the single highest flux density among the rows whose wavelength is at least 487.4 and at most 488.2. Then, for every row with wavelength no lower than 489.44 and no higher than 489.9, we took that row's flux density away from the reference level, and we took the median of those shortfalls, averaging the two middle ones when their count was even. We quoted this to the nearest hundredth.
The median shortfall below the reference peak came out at 2.03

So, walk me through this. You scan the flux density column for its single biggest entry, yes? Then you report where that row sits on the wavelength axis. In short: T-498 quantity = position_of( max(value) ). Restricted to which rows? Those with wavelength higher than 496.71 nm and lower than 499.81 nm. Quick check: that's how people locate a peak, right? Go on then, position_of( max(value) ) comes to 497.454 nm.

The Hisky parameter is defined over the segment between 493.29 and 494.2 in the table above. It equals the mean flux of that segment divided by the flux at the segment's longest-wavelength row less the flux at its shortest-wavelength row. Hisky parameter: -20.6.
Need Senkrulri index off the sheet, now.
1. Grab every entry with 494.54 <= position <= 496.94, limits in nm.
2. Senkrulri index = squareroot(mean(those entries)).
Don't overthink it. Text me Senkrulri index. 4.20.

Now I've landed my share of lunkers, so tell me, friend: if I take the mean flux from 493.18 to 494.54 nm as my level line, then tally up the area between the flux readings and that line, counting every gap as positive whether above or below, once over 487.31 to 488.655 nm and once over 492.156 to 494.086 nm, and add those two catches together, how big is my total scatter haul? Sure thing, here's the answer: 9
